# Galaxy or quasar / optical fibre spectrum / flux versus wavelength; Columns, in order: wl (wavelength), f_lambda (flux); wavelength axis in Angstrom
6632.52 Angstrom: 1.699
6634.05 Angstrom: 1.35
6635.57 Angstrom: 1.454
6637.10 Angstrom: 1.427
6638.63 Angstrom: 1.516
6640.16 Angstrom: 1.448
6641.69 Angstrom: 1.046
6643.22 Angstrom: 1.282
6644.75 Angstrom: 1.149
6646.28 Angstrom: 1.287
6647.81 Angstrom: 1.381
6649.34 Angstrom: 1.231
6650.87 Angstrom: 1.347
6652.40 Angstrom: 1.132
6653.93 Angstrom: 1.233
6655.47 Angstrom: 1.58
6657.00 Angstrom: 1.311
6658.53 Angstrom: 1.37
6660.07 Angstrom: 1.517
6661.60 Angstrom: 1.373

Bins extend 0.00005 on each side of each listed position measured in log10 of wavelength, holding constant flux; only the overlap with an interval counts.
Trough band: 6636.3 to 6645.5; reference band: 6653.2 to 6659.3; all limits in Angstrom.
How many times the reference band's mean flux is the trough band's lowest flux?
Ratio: 0.76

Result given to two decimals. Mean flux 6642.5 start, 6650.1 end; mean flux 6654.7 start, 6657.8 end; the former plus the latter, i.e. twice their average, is 2.71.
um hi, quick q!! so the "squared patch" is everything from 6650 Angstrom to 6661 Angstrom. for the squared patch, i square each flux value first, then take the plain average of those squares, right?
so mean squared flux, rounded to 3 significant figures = 1.86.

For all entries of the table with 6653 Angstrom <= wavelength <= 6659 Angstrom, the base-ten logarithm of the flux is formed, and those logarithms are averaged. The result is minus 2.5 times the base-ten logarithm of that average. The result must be 2.2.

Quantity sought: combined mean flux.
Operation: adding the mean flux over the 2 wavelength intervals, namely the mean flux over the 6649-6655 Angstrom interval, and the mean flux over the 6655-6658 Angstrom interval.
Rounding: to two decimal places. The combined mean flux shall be 2.68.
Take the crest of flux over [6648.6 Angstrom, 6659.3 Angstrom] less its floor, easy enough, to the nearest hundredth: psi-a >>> 0.45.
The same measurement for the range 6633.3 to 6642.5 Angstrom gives 0.47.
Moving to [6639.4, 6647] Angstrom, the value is 0.40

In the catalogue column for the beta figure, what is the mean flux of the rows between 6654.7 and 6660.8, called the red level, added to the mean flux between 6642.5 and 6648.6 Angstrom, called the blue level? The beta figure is 2.72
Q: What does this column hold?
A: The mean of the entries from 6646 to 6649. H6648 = 1.33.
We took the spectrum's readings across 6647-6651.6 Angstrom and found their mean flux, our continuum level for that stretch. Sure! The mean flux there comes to 1.32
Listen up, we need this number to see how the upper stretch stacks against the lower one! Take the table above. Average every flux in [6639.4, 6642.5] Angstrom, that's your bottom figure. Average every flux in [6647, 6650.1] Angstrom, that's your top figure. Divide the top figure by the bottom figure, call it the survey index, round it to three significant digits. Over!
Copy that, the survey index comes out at 1.05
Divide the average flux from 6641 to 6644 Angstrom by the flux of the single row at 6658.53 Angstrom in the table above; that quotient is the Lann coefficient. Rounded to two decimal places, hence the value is 0.85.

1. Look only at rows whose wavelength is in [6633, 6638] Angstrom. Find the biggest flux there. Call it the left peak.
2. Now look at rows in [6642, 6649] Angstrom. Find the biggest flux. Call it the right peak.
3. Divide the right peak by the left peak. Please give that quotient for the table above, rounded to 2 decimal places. 0.95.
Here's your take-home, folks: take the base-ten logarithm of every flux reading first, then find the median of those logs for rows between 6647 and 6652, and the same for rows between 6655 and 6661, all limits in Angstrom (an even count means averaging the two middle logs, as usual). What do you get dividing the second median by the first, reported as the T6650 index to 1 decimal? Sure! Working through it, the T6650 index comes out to 1.2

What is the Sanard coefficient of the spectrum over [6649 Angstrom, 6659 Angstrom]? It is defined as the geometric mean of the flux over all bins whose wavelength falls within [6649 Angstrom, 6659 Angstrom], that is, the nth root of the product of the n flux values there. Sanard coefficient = 1.31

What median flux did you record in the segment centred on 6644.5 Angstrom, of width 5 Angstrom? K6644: 1.28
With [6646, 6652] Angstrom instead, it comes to 1.32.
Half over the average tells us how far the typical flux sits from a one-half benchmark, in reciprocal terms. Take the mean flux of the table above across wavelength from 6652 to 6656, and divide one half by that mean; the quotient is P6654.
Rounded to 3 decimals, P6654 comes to 0.380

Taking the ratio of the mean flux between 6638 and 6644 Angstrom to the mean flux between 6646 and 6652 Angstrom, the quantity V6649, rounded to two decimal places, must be 1.01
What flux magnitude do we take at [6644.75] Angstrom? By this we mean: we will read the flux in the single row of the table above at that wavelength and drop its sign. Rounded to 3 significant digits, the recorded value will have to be 1.15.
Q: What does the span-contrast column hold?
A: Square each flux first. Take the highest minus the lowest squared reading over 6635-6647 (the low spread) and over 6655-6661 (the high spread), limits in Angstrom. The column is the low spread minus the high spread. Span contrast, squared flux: 0.4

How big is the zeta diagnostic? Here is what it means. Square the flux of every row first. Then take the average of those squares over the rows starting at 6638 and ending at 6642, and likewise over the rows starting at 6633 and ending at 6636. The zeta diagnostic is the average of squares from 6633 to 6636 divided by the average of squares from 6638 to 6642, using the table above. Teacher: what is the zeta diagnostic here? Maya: 1.08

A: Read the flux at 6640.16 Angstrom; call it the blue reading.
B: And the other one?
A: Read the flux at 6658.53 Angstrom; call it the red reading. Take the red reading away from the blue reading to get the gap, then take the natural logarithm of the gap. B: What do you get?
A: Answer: -2.6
